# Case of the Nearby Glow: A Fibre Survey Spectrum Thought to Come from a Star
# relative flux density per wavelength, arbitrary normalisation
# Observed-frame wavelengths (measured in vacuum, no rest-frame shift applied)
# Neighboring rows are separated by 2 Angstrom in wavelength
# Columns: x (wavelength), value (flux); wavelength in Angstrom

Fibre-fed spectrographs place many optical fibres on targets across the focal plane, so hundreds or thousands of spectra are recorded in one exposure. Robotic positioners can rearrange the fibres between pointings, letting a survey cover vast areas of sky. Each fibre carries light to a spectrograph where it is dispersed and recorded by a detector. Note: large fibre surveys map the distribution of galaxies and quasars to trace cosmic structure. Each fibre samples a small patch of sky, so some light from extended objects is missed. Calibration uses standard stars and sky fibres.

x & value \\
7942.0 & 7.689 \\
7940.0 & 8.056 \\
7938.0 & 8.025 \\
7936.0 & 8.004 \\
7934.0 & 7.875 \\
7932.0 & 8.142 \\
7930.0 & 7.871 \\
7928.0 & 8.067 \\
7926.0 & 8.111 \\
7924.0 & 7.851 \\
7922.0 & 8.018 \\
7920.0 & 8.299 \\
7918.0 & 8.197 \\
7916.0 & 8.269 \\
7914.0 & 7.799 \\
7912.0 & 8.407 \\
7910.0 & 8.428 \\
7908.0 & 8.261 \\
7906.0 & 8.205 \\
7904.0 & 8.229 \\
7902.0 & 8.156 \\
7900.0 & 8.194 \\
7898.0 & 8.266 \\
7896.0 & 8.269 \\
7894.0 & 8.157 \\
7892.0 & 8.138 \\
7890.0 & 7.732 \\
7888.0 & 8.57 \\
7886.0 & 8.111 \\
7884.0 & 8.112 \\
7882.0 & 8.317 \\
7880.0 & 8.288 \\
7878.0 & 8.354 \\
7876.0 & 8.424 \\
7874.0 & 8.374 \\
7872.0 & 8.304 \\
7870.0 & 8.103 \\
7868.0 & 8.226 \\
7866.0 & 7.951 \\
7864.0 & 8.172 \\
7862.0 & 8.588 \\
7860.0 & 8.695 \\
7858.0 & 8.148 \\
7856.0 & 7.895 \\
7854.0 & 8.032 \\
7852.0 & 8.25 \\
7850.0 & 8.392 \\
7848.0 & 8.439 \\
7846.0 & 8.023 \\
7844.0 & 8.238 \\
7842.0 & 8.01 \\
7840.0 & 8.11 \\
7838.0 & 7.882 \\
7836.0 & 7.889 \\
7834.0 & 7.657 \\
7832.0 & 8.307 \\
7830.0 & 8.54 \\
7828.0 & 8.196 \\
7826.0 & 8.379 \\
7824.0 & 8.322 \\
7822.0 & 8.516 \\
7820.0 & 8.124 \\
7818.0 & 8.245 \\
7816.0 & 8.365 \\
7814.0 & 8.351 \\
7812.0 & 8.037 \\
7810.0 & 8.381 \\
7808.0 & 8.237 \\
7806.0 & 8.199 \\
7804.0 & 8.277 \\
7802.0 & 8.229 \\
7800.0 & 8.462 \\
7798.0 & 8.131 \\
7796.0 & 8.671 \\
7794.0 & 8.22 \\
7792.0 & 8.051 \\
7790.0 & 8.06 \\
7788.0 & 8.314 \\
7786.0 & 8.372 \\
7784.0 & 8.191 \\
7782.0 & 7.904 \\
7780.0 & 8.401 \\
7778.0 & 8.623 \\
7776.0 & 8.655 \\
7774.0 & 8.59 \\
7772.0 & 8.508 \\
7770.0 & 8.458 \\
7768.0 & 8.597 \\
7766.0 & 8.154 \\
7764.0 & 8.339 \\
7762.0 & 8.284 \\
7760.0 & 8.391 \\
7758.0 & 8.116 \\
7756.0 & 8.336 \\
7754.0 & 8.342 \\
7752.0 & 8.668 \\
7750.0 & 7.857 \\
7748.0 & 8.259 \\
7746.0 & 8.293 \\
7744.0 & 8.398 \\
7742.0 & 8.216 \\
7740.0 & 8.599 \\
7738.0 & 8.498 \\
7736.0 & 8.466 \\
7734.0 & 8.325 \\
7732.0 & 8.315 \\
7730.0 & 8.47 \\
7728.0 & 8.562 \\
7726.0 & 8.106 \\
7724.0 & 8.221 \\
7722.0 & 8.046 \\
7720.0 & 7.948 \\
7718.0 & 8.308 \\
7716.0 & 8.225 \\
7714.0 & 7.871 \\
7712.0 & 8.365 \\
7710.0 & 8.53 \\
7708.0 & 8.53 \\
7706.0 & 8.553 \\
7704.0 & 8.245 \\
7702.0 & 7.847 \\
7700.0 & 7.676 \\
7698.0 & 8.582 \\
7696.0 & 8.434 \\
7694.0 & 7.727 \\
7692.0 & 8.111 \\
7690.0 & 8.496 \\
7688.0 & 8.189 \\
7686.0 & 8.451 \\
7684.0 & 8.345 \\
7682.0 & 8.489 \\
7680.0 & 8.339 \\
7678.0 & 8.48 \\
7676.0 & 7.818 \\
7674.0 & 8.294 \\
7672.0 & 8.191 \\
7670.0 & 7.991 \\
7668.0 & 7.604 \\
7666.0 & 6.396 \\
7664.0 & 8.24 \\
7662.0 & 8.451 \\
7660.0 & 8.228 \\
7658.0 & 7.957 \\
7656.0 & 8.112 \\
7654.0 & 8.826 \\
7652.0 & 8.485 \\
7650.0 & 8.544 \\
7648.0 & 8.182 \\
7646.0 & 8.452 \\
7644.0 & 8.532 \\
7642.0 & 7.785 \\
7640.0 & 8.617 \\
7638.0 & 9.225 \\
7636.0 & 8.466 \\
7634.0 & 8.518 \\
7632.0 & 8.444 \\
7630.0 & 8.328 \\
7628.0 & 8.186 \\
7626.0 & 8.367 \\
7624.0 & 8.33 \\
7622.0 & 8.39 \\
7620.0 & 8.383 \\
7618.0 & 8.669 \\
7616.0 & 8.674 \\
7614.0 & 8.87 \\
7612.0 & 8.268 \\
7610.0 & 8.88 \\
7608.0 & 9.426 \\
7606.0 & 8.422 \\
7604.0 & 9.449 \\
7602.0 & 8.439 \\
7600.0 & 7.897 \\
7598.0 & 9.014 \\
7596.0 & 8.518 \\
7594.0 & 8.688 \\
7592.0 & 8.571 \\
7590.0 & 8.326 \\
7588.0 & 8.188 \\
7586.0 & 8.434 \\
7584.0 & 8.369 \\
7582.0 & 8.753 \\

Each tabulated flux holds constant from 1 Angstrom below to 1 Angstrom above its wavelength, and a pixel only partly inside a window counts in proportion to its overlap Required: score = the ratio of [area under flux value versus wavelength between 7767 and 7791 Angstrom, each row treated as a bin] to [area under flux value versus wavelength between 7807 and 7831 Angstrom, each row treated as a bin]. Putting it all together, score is 1.010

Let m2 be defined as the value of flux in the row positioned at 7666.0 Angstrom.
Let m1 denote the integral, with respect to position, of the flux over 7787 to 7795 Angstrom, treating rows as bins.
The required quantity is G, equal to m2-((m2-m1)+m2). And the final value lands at 58.9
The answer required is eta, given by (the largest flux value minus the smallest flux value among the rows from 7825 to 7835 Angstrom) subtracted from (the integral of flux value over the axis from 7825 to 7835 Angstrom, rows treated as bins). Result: 81.3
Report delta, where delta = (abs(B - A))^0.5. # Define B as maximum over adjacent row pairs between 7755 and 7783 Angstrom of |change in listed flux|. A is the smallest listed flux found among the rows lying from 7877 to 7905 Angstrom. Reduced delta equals 2.69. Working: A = 7.732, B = 0.50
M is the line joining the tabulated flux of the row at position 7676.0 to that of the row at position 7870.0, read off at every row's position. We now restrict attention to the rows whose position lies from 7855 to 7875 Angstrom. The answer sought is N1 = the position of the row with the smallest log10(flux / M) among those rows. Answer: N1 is 7856.0 Angstrom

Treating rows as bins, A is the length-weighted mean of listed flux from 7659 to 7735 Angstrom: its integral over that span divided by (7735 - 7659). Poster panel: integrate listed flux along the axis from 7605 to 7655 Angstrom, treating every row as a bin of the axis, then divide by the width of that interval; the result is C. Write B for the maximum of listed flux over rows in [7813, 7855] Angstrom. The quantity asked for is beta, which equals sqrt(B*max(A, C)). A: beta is 8.54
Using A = 8.18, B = 8.54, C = 8.53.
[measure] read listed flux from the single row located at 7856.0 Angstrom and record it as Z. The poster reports 7.895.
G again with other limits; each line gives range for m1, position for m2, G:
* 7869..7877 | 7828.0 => 58.2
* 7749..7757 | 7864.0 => 58.2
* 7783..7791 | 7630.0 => 57.5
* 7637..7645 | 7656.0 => 60.2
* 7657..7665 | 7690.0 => 57.3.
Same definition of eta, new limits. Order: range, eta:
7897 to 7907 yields 82.0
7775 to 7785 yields 82.8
